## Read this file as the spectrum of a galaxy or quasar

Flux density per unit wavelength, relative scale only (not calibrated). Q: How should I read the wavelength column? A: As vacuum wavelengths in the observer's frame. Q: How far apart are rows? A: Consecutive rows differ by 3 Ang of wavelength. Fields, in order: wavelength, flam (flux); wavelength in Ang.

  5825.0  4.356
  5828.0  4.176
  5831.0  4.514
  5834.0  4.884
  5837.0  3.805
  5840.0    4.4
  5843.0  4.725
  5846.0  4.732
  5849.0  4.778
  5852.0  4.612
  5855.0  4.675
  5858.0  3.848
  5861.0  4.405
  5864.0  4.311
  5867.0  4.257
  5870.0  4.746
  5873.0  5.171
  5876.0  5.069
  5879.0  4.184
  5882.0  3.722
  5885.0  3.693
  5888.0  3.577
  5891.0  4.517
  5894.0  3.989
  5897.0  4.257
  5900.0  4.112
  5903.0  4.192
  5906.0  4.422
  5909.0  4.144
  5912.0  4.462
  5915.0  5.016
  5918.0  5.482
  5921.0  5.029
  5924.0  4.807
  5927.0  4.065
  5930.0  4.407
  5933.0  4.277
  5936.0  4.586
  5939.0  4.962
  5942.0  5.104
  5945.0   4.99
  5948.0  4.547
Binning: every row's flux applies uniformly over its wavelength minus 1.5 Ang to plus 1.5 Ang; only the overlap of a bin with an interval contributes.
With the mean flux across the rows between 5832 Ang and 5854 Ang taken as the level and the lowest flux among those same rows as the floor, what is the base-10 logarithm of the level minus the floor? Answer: -0.12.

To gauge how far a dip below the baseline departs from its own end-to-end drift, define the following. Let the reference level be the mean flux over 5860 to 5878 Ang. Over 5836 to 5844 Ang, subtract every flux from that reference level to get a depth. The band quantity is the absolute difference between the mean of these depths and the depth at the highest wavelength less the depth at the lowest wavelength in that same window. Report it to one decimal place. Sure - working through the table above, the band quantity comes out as 1.3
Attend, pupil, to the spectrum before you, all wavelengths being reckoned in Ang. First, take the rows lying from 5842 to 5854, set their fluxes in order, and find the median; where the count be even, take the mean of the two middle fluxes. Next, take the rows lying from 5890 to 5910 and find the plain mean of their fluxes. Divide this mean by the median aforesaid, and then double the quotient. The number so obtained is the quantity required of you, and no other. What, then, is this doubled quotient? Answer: 1.79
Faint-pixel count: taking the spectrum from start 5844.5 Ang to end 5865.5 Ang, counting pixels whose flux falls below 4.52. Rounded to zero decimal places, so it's 3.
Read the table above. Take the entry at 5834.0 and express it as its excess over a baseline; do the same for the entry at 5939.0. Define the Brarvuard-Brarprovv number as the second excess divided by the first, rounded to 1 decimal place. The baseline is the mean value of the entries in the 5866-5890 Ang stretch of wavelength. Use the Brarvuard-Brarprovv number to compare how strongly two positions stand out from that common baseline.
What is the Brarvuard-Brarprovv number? 1.1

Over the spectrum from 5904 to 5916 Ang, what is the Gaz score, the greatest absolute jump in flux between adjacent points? 0.55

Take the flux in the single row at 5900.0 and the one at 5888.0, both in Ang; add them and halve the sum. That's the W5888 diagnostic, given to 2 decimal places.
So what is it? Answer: 3.84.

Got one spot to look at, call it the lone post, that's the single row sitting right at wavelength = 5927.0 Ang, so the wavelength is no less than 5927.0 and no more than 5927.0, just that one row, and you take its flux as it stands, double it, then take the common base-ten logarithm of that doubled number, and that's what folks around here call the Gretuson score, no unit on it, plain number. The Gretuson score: 0.91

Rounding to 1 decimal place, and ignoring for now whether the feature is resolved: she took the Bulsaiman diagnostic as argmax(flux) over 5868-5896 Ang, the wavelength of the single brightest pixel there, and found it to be 5873.0 Ang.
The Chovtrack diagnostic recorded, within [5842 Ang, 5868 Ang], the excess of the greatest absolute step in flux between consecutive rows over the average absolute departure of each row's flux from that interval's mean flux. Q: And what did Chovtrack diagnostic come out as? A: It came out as 0.6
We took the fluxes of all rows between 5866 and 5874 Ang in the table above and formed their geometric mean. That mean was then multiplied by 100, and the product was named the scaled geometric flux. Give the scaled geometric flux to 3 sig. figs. 471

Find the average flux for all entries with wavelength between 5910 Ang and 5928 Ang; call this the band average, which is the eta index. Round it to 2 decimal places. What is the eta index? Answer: 4.81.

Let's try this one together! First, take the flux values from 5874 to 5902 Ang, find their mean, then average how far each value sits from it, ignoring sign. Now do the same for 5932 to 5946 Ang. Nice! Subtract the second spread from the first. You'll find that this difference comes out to 0.058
